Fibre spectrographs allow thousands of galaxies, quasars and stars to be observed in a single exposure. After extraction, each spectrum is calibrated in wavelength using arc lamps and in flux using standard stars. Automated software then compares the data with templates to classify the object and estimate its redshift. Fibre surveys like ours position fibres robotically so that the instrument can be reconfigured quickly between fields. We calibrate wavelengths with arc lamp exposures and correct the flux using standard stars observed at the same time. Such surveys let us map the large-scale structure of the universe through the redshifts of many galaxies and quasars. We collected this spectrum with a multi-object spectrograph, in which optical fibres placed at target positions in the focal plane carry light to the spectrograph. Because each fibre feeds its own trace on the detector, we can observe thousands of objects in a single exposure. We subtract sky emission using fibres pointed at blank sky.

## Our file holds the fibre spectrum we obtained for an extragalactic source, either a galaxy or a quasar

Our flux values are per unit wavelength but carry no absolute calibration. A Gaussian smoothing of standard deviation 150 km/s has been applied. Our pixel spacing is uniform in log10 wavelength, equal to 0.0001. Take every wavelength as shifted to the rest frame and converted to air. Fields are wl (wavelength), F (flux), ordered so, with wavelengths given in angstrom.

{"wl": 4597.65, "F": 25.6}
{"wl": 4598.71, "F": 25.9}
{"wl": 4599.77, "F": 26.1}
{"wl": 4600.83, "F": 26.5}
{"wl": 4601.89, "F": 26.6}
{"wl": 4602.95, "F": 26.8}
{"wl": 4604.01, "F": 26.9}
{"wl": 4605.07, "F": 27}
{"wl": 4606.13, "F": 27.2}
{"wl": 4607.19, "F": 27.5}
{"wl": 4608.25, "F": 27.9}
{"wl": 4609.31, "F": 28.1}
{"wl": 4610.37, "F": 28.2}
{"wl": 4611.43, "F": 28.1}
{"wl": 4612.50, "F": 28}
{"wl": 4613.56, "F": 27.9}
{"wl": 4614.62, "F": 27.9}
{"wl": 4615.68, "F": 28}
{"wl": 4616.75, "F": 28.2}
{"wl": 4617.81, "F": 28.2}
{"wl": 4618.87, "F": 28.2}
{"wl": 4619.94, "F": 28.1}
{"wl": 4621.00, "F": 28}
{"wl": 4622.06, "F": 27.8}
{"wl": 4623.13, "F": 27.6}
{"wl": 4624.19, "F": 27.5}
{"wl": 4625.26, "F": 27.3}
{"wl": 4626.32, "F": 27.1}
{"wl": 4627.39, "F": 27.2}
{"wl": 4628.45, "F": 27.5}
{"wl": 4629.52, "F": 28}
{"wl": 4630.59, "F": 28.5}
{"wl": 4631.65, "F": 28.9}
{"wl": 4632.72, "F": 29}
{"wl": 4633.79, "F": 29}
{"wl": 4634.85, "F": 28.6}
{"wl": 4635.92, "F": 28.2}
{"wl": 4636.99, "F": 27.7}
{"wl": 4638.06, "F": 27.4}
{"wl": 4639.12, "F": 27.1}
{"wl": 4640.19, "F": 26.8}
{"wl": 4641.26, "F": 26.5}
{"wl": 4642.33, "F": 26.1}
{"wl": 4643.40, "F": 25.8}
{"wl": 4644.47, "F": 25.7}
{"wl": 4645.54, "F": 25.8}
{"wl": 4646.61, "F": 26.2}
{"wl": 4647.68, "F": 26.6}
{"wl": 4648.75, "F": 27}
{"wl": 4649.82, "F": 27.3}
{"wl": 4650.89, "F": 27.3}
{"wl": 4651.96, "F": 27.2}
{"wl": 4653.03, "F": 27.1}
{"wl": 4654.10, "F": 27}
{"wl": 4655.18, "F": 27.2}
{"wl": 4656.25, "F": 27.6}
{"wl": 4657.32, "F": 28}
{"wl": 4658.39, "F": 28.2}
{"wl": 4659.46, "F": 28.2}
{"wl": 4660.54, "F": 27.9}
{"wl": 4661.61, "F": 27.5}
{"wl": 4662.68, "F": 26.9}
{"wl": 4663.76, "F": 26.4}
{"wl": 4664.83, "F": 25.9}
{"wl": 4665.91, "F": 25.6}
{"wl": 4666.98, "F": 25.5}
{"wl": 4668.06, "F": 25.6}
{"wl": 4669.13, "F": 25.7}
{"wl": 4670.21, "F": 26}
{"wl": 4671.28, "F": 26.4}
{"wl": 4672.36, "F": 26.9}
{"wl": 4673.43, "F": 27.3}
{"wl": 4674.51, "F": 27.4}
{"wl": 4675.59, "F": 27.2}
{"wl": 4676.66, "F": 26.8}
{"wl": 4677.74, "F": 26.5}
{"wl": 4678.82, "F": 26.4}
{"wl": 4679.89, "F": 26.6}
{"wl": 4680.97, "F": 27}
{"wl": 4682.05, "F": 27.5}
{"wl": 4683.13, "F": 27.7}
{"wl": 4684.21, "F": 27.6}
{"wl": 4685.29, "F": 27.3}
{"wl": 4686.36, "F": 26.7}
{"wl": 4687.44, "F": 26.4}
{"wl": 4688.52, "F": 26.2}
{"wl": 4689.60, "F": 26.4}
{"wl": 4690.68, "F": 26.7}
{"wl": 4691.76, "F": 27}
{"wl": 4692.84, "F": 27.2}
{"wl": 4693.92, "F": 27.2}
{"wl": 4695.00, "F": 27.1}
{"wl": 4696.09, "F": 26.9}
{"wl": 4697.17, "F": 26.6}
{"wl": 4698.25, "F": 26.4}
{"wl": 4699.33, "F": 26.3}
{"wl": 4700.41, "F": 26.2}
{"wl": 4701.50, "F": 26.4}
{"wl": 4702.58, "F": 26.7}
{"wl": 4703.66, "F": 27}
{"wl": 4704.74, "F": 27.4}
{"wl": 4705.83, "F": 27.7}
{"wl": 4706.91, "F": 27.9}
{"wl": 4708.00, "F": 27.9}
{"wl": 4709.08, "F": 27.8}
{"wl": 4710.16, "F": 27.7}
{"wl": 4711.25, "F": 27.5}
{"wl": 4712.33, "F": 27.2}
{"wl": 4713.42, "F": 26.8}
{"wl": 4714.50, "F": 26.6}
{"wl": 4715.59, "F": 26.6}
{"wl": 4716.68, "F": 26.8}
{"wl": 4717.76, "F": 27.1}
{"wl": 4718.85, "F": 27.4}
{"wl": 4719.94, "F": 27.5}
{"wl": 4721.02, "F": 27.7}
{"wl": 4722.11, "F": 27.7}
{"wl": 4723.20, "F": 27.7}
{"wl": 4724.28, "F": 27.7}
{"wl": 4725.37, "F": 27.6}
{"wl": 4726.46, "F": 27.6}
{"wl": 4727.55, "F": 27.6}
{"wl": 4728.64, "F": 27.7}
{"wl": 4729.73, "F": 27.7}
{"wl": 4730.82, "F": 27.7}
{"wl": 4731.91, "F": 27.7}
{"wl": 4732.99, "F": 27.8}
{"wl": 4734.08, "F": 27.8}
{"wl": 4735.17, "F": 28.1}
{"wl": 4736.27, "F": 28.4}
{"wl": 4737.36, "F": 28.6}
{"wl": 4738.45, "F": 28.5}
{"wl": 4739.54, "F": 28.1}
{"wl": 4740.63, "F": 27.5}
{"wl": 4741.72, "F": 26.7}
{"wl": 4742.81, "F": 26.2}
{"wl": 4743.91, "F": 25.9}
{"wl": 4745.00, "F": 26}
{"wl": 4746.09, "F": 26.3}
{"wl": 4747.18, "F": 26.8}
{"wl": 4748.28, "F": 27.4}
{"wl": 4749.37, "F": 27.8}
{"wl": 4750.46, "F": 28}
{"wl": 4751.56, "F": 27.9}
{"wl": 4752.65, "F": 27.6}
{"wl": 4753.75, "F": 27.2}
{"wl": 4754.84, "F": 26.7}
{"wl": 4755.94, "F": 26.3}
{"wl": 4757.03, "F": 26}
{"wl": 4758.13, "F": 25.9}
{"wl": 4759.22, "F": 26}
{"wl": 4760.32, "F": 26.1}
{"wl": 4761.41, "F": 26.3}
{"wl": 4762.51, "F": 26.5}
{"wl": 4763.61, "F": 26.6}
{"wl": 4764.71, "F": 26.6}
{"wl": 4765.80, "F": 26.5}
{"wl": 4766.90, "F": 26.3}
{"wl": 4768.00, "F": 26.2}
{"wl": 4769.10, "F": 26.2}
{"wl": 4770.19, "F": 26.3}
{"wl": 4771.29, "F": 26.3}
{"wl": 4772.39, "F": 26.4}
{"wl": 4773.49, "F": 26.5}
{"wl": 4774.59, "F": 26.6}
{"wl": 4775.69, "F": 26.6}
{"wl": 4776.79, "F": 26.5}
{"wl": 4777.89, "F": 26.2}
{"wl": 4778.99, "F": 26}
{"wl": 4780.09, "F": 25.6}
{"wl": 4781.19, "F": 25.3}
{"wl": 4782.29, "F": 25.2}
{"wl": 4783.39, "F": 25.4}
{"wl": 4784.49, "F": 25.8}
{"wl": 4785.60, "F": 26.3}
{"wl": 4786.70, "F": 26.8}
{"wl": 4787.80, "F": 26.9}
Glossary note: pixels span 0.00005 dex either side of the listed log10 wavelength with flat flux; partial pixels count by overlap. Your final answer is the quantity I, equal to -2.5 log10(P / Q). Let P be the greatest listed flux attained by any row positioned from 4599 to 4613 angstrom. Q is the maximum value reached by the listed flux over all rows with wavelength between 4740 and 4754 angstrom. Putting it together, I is -0.01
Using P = 28.2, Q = 28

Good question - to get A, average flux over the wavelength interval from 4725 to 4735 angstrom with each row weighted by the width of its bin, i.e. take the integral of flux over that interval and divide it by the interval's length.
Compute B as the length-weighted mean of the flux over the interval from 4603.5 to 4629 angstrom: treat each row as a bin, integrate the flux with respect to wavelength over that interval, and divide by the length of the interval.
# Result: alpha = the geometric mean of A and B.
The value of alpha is 27.7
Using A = 27.7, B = 27.7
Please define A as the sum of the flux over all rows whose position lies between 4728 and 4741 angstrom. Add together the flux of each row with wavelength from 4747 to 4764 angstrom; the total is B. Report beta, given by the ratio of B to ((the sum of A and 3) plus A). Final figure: 0.64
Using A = 336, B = 429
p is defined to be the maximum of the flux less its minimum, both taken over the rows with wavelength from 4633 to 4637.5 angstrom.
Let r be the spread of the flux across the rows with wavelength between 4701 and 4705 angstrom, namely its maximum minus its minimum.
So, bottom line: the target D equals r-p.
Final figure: -0.30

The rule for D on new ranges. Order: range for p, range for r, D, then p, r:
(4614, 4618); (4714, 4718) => 0.20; 0.3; 0.5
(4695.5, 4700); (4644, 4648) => 0.30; 0.6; 0.9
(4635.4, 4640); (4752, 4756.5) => 0.20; 1.1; 1.3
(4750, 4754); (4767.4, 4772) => -0.70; 0.8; 0.1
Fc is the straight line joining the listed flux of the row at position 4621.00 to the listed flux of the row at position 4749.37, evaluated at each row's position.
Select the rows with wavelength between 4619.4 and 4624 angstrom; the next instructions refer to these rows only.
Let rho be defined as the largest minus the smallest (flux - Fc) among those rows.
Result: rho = 0.50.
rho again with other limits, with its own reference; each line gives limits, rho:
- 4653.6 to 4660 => 1.21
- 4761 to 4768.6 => 0.39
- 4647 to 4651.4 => 0.71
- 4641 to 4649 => 1.31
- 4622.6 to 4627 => 0.50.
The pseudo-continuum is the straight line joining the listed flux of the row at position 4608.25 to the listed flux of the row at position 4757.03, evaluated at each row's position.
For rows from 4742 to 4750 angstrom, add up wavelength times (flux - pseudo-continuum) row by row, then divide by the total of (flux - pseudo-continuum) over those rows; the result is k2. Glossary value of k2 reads 4749.0 angstrom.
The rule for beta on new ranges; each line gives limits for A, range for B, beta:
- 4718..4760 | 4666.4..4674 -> 0.09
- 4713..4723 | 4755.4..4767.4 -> 0.59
